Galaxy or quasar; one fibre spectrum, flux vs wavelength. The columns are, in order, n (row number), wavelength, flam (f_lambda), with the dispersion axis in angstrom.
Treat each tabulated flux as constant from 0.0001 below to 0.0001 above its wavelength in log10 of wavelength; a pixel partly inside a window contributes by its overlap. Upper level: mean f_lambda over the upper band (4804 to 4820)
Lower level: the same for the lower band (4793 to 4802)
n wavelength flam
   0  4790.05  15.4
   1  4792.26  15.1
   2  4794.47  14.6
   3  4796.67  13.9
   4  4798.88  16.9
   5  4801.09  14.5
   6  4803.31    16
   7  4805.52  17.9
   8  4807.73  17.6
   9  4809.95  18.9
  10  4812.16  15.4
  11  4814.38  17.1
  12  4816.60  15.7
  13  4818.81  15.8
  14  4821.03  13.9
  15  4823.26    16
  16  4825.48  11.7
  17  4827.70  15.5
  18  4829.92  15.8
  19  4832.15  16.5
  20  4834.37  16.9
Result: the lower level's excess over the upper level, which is -1.9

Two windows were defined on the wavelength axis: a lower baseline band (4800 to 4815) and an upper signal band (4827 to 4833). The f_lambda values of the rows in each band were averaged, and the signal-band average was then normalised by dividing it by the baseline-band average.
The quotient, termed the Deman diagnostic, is 0.95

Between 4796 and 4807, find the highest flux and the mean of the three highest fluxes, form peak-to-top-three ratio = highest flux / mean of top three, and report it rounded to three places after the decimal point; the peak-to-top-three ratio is 1.057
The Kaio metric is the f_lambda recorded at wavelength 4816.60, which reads 15.7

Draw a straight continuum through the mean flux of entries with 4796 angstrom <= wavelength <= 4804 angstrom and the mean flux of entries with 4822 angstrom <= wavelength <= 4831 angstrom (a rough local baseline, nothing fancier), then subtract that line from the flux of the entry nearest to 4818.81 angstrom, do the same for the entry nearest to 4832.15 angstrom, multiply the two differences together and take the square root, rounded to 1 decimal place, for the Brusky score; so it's 1.3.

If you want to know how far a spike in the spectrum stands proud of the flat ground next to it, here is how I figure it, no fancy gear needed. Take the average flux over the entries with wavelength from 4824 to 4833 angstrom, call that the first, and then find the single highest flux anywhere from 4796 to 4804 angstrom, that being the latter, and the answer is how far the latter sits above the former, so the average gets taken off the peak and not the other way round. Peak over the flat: 2.0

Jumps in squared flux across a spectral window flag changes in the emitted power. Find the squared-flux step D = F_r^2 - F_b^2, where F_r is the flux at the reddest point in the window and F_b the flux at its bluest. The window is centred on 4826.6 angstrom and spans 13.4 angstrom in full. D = 79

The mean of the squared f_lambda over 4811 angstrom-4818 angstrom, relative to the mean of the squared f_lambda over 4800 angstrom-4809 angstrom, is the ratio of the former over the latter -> 0.94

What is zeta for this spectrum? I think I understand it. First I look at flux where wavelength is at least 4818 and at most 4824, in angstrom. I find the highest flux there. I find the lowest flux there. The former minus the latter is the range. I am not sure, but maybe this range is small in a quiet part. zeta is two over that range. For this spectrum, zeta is 1.0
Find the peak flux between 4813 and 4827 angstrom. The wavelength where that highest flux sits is 4814.38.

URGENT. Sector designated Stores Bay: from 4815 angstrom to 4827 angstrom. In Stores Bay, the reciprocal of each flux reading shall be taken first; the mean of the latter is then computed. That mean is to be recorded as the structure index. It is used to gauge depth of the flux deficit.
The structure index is 0.069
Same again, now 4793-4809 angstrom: 0.063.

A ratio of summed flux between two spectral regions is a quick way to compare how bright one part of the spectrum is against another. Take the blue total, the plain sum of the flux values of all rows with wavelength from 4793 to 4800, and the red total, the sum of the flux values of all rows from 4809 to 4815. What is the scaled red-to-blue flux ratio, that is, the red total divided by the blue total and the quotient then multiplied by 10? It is 11.3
